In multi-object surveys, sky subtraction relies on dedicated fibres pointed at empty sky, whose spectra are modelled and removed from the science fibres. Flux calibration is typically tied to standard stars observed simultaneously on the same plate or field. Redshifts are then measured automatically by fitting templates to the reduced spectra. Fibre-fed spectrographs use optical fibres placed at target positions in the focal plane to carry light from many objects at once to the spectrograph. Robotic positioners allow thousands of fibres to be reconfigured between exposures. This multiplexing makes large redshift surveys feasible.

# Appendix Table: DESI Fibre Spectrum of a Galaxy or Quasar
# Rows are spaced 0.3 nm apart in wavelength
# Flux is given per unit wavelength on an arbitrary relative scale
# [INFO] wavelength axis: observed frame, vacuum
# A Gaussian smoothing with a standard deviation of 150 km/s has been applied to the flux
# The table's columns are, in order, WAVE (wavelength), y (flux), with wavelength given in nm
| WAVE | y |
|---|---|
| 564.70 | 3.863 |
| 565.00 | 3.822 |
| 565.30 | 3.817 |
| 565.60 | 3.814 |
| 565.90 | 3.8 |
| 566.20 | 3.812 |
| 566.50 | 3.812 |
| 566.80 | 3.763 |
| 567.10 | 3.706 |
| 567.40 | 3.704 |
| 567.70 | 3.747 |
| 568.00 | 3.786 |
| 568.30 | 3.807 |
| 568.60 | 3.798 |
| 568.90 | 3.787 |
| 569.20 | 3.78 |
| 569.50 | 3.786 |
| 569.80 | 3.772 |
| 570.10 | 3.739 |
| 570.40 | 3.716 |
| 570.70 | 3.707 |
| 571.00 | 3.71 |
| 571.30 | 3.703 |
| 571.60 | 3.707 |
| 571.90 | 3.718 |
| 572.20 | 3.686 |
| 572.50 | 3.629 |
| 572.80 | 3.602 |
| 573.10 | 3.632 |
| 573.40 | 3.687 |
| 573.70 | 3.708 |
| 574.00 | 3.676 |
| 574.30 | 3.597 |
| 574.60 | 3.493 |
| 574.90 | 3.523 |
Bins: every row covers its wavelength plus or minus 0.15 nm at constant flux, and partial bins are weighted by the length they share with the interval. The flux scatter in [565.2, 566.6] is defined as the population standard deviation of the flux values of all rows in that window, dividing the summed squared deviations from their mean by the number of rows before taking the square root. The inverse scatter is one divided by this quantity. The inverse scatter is 173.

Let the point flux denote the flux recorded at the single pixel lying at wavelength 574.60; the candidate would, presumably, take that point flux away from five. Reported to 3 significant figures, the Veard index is 1.51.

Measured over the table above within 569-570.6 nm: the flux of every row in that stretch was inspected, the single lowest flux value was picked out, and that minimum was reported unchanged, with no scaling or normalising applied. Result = 3.716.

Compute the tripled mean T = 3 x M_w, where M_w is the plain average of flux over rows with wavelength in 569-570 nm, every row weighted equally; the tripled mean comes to 11.3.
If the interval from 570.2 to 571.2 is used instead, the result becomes 11.1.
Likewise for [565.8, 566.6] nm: 11.4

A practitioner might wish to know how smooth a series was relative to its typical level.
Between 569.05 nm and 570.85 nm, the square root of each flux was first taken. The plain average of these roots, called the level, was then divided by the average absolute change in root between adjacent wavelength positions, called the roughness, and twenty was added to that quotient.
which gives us 461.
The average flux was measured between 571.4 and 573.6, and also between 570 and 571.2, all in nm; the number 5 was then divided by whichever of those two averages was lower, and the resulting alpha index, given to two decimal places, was 1.36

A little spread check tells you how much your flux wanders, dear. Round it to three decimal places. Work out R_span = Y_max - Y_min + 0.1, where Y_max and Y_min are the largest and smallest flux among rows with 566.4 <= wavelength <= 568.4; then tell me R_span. 0.208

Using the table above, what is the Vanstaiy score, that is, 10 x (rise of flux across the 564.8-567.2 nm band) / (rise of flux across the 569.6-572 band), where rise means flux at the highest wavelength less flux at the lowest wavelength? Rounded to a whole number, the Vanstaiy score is 21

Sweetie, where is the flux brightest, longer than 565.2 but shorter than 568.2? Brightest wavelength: 565.30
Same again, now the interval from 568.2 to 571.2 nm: 568.30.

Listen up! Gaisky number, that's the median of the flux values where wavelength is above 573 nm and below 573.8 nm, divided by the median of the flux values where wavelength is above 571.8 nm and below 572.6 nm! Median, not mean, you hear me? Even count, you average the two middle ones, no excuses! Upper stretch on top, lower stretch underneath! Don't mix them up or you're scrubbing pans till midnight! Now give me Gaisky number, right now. 1.00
